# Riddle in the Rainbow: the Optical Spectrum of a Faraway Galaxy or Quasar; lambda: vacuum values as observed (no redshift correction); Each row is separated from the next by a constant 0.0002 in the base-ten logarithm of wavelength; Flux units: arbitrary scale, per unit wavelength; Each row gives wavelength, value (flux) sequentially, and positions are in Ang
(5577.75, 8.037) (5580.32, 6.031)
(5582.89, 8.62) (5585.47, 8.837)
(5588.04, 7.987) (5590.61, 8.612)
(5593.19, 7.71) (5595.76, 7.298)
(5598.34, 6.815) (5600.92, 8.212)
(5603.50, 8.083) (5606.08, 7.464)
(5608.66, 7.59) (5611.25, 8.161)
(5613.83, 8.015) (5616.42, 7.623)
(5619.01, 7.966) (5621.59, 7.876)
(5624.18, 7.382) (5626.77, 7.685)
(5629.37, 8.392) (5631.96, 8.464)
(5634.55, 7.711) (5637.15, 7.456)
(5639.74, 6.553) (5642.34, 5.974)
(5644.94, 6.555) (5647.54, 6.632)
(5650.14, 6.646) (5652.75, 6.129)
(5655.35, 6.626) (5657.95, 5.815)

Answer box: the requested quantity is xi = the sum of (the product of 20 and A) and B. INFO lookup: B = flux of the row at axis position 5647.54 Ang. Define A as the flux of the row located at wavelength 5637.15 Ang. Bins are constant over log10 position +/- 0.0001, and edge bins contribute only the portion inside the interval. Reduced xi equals 156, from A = 7.456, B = 6.632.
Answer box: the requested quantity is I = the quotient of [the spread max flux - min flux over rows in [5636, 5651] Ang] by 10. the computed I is 0.15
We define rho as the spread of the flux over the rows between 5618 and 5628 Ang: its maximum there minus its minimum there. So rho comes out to 0.6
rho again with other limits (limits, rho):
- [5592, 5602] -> 1.4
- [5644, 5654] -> 0.5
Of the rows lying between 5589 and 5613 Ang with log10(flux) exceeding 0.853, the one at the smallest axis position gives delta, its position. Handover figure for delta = 5590.61 Ang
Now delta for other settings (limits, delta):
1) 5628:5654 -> 5629.37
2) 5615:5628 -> 5616.42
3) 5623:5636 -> 5624.18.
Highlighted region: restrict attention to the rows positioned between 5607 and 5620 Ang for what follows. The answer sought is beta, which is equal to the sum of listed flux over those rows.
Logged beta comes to 39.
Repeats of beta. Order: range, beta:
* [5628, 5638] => 32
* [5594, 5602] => 22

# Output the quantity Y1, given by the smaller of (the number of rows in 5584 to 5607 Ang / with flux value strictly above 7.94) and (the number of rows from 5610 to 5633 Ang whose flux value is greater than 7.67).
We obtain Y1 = 5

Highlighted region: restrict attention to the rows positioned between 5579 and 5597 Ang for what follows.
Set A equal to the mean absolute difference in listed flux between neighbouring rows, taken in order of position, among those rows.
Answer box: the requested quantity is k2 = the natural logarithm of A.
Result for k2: -0.07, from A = 0.93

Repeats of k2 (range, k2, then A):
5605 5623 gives -1.28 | 0.28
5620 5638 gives -0.84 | 0.43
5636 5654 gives -0.81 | 0.45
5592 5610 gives -0.64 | 0.53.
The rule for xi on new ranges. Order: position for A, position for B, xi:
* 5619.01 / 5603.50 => 167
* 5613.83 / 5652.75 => 166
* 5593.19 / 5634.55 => 162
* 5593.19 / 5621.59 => 162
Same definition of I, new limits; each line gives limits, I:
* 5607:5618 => 0.06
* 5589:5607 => 0.18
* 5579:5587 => 0.28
